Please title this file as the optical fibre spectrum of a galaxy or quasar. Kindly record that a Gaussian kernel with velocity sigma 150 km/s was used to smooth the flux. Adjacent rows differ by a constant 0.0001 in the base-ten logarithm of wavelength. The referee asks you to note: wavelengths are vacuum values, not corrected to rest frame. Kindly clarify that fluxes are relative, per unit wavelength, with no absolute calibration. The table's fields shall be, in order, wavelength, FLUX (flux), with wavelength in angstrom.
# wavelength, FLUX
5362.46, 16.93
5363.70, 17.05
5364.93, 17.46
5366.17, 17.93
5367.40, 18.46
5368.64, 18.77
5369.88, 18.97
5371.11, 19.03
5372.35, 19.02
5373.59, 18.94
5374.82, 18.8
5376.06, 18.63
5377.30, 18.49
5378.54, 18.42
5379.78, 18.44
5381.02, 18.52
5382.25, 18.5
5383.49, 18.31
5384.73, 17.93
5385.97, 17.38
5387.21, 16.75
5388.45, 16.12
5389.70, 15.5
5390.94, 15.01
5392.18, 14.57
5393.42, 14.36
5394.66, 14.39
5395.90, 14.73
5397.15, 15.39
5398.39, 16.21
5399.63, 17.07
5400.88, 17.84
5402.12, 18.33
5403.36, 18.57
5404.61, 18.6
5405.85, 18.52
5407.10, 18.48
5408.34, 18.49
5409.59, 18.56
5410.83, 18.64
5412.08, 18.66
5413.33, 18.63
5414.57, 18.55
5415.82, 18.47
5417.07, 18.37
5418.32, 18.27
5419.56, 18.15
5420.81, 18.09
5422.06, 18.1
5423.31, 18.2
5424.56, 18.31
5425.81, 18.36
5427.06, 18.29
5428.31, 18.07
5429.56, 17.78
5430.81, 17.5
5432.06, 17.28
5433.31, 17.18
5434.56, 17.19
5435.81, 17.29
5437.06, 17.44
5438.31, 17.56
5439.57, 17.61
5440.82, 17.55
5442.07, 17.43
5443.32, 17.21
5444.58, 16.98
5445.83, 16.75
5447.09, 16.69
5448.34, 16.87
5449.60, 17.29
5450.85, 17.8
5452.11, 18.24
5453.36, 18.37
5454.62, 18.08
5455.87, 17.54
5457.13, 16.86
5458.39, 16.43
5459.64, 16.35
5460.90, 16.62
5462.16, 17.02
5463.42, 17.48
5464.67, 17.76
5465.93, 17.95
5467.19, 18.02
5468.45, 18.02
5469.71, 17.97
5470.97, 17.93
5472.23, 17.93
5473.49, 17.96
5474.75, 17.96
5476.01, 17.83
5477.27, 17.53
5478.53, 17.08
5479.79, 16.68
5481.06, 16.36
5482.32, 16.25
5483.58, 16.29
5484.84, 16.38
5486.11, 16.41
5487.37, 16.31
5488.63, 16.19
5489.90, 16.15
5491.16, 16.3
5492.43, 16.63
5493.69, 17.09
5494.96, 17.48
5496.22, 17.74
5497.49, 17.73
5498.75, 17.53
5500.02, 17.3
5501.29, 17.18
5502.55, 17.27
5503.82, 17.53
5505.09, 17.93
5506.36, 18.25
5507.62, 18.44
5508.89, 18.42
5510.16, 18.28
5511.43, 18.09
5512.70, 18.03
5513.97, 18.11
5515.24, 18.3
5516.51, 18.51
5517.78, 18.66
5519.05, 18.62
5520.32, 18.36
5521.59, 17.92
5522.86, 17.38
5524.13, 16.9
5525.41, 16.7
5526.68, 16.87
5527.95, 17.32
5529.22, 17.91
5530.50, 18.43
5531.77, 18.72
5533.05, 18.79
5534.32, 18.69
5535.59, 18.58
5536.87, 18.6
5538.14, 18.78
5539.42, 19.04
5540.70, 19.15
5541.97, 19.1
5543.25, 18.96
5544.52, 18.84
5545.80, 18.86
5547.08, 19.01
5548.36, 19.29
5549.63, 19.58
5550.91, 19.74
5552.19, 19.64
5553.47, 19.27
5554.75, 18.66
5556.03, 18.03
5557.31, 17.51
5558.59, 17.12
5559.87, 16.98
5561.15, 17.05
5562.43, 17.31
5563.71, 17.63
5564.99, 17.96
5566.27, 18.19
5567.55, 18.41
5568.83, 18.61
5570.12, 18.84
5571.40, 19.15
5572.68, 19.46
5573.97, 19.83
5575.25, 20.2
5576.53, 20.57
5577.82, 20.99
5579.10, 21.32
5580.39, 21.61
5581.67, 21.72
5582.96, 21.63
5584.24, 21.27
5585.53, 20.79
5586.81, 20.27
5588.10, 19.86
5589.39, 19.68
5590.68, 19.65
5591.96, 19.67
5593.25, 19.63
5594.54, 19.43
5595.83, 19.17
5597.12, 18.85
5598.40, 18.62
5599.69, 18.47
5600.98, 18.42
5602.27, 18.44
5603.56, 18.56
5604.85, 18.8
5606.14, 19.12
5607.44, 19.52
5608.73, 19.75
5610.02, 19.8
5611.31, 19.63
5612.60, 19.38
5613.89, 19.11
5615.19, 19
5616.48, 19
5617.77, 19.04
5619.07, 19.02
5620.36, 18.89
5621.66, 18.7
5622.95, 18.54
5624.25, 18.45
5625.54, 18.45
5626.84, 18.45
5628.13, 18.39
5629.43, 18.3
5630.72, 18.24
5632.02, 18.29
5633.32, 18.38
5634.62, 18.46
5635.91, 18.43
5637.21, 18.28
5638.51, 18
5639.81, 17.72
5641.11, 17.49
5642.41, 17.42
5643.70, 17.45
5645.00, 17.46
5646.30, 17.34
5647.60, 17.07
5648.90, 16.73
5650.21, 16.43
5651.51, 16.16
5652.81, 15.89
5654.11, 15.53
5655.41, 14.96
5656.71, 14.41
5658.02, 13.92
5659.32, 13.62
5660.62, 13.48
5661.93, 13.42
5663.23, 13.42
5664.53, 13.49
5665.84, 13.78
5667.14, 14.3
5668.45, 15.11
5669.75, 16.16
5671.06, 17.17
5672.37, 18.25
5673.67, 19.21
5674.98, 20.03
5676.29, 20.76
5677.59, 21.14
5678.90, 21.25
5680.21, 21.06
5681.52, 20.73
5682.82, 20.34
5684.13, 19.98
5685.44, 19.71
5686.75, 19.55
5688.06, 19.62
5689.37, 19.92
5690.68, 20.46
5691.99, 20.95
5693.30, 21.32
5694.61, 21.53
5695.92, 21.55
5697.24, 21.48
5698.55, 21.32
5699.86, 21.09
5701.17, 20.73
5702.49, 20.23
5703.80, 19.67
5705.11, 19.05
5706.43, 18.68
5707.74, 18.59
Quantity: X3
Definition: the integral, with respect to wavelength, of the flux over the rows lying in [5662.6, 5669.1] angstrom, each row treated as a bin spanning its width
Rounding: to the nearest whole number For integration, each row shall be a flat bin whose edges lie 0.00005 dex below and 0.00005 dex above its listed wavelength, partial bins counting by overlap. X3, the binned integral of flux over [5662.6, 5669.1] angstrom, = 91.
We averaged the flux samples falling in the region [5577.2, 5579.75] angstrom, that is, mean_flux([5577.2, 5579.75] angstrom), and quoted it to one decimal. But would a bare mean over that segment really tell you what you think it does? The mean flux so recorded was 21.2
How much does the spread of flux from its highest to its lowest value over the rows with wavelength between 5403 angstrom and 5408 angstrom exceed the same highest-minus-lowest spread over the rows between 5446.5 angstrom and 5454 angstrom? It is -1.56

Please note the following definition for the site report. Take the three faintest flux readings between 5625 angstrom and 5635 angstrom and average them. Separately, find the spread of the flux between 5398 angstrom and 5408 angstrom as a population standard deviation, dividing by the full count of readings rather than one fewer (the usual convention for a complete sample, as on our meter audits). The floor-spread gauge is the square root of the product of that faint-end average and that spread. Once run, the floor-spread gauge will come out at 3.9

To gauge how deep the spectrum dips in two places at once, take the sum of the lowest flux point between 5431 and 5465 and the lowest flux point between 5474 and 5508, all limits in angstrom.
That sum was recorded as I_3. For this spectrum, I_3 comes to 32.5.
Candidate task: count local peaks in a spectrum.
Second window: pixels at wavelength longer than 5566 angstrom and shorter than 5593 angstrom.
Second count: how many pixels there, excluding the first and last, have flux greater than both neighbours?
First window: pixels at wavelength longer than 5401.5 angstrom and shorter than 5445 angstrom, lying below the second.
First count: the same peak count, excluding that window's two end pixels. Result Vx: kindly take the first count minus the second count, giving 3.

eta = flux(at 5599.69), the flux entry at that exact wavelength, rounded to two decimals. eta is 18.47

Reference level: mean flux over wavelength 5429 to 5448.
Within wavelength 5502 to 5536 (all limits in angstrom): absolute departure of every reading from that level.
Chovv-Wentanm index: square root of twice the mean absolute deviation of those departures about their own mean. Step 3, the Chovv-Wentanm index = 0.86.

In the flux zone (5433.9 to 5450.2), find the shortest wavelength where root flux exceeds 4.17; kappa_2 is 5437.06 angstrom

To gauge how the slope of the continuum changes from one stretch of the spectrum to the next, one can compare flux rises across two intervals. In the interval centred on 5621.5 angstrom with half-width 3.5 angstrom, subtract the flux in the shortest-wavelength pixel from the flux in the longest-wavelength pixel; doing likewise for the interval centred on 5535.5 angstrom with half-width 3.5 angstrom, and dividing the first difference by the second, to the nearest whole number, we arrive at 57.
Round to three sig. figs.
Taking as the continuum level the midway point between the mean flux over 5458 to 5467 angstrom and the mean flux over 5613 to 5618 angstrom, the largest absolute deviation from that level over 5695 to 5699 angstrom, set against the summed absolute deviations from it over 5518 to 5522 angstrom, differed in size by 2.49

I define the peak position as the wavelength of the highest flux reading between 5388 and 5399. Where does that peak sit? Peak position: 5398.39 angstrom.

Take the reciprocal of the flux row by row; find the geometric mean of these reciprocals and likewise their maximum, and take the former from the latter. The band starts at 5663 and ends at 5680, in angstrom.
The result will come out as 0.0156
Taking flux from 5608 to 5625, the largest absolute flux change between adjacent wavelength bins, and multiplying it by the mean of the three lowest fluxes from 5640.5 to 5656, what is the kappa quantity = 4.2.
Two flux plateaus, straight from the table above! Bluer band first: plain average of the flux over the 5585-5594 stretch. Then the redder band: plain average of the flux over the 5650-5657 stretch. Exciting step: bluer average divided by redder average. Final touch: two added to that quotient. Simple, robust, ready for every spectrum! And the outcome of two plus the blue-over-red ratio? 3.28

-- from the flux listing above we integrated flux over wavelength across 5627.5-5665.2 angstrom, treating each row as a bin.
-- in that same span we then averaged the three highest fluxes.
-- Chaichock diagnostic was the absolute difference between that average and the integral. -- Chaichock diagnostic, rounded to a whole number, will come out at 603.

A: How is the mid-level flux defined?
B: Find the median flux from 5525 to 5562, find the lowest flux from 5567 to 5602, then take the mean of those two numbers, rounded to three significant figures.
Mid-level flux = 18.6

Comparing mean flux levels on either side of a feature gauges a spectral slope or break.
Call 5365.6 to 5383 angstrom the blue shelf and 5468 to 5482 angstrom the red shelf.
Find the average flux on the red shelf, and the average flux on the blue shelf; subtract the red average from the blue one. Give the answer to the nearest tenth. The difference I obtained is 1.1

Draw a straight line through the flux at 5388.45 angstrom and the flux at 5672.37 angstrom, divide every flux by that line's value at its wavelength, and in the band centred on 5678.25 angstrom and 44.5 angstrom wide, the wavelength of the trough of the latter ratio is 5663.23 angstrom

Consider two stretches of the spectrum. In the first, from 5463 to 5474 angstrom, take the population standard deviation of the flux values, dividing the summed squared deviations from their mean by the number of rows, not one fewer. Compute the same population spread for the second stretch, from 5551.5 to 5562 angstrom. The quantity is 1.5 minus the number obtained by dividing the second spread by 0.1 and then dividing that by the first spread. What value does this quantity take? -59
